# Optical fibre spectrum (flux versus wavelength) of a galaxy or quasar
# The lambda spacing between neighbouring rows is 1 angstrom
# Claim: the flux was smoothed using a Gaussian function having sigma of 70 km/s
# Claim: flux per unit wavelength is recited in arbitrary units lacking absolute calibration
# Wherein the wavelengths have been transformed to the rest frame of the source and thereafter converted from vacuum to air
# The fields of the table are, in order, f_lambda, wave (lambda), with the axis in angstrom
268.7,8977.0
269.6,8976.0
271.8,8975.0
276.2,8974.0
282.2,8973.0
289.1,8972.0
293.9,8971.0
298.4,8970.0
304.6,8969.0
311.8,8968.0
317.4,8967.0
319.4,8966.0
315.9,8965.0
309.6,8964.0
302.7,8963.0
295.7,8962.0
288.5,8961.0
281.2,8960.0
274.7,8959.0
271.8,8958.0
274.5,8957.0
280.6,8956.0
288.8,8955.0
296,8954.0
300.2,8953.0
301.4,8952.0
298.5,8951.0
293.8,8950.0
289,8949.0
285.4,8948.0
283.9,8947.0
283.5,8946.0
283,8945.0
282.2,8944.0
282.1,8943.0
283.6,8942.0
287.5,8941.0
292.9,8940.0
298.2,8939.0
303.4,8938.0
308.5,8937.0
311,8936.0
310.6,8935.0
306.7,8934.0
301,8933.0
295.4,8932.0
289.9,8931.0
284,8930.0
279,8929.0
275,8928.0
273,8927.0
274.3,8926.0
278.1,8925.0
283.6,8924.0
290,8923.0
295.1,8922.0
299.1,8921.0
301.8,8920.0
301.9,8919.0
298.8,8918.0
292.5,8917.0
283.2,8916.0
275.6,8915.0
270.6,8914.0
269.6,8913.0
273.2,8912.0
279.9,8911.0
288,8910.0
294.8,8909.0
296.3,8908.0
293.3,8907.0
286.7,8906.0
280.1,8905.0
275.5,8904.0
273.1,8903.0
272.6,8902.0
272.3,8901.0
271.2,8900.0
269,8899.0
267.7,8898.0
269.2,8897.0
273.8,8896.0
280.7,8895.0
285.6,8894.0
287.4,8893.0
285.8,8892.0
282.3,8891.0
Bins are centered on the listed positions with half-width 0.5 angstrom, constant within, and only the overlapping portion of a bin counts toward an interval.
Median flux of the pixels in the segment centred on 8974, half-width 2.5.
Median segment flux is 276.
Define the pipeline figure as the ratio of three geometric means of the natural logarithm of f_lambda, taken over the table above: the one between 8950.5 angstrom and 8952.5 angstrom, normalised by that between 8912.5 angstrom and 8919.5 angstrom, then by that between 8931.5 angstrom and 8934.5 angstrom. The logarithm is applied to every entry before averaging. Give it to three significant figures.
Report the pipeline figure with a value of 0.177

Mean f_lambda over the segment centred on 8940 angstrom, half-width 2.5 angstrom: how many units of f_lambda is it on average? 293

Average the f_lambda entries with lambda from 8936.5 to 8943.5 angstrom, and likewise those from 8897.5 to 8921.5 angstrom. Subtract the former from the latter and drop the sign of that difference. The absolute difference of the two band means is 11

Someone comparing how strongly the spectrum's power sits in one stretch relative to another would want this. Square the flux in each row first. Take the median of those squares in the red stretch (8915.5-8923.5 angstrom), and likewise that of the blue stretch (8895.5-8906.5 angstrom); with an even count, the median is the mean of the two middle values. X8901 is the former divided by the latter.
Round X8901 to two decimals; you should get 1.19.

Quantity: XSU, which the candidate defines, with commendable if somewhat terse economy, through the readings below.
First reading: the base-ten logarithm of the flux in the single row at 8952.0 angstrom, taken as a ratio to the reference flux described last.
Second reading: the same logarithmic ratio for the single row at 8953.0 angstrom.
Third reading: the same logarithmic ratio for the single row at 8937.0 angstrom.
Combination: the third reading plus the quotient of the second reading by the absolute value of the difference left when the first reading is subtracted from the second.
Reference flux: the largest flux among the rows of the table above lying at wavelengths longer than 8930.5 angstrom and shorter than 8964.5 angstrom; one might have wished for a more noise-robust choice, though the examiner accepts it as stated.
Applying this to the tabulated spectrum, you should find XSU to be -8.9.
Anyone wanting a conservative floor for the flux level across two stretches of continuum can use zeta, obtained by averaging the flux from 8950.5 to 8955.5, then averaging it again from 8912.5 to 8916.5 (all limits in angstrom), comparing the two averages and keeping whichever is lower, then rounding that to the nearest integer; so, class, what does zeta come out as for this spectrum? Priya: 275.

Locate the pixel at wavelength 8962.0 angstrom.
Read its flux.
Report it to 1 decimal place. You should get 295.7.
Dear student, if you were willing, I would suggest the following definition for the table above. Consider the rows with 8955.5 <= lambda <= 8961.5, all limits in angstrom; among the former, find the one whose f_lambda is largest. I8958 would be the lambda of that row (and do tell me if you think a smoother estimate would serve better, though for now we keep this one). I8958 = 8961.0 angstrom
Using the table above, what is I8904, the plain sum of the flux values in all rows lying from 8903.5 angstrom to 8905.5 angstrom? 556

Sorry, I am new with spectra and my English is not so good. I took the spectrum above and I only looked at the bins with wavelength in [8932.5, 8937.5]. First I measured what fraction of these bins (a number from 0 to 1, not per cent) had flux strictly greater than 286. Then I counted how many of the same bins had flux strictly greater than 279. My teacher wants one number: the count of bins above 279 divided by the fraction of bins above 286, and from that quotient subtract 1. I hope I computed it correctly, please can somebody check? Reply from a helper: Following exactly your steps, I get 4.0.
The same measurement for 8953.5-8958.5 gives 6.5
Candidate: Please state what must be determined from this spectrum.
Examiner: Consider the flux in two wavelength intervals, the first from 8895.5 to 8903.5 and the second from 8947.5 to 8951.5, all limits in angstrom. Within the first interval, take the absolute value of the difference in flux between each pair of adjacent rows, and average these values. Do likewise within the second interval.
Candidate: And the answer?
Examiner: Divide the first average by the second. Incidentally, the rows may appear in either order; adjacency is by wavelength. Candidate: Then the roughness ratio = 0.4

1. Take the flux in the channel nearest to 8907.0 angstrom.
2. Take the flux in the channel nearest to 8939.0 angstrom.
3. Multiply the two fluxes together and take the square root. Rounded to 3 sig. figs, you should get 296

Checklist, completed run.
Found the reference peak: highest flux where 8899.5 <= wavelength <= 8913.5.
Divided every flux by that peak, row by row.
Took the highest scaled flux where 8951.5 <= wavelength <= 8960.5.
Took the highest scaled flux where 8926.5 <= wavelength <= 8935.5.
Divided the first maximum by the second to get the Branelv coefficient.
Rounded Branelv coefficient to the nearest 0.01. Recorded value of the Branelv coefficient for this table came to 0.97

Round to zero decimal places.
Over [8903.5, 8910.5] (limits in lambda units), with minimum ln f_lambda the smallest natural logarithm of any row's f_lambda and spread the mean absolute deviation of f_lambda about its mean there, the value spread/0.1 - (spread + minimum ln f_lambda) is 49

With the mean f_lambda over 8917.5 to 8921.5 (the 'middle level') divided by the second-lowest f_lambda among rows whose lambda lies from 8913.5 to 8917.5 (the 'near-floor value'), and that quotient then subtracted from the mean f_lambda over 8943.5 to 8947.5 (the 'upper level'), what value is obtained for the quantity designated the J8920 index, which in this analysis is 282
